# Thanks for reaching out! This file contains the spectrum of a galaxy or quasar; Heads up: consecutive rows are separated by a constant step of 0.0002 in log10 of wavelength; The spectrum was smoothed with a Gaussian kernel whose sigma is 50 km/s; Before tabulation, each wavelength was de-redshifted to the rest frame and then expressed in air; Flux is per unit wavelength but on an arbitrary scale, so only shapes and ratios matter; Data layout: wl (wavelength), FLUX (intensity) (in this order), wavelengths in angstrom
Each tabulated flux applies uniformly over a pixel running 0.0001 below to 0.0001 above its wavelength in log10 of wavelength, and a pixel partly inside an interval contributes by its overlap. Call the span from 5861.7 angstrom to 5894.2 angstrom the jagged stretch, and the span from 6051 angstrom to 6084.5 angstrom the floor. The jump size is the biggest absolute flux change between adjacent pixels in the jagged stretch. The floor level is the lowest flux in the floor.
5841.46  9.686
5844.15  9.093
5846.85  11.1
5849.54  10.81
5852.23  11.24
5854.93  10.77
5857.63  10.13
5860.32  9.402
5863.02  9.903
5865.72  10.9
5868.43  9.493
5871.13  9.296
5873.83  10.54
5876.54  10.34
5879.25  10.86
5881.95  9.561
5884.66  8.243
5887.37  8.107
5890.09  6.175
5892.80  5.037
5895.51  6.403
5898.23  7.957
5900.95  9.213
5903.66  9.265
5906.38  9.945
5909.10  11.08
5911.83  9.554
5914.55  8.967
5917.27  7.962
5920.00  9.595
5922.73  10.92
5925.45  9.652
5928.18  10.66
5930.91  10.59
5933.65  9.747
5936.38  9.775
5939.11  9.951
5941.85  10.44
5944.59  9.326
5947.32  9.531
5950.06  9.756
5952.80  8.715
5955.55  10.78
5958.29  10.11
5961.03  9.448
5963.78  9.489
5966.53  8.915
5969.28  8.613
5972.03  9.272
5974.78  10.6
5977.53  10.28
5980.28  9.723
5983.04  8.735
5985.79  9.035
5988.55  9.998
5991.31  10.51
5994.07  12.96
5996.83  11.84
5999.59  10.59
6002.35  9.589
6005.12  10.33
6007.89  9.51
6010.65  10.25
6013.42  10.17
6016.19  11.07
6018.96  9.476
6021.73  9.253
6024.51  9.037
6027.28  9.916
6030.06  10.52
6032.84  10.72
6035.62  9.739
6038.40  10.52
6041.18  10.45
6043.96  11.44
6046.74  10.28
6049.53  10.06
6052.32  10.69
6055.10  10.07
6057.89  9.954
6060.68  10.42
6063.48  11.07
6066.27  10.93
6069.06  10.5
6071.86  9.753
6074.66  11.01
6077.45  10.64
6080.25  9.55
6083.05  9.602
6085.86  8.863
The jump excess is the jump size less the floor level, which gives -7.62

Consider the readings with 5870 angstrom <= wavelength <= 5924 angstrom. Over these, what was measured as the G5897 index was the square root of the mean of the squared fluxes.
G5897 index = 9.1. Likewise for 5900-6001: 9.9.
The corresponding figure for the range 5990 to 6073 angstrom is 10.4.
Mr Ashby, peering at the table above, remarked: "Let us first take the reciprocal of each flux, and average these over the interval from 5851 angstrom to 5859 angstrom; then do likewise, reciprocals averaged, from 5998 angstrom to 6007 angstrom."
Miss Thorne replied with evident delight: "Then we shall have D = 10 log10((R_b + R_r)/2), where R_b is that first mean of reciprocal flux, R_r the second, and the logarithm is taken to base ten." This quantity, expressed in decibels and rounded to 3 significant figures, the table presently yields -10.2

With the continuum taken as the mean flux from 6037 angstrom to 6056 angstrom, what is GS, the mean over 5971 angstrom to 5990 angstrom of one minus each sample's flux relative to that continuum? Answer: 0.08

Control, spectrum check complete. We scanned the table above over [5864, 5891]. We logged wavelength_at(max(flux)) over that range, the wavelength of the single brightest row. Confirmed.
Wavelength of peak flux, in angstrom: 5865.72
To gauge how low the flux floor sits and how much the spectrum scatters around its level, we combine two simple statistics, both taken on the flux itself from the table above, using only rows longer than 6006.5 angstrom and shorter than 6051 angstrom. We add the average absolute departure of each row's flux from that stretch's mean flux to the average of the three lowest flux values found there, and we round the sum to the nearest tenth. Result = 9.8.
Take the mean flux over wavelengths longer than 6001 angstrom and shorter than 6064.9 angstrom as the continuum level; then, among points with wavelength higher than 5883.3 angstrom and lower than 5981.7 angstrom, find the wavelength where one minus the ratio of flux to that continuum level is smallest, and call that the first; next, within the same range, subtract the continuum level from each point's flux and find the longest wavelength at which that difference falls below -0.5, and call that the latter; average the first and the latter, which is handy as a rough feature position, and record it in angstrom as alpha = 5940.6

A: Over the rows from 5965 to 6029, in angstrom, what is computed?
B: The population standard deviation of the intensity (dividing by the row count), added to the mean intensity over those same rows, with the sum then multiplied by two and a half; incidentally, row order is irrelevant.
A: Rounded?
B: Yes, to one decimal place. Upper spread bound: 27.5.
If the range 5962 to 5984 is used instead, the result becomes 25.3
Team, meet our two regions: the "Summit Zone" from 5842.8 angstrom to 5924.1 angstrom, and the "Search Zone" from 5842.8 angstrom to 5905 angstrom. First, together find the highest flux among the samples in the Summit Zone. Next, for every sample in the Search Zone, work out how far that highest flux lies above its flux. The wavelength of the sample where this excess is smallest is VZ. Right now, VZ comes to 5852.23 angstrom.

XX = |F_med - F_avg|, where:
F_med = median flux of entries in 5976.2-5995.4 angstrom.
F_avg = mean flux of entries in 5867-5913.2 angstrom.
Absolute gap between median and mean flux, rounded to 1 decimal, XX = 1.1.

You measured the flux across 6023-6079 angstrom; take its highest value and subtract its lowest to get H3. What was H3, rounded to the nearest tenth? 2.4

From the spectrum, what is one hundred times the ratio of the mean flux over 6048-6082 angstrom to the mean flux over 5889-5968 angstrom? 112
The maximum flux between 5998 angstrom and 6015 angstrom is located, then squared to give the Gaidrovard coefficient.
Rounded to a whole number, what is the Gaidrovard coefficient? 112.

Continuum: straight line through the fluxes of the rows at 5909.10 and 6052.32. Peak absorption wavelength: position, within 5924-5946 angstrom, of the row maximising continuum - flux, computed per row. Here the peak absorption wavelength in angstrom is 5944.59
